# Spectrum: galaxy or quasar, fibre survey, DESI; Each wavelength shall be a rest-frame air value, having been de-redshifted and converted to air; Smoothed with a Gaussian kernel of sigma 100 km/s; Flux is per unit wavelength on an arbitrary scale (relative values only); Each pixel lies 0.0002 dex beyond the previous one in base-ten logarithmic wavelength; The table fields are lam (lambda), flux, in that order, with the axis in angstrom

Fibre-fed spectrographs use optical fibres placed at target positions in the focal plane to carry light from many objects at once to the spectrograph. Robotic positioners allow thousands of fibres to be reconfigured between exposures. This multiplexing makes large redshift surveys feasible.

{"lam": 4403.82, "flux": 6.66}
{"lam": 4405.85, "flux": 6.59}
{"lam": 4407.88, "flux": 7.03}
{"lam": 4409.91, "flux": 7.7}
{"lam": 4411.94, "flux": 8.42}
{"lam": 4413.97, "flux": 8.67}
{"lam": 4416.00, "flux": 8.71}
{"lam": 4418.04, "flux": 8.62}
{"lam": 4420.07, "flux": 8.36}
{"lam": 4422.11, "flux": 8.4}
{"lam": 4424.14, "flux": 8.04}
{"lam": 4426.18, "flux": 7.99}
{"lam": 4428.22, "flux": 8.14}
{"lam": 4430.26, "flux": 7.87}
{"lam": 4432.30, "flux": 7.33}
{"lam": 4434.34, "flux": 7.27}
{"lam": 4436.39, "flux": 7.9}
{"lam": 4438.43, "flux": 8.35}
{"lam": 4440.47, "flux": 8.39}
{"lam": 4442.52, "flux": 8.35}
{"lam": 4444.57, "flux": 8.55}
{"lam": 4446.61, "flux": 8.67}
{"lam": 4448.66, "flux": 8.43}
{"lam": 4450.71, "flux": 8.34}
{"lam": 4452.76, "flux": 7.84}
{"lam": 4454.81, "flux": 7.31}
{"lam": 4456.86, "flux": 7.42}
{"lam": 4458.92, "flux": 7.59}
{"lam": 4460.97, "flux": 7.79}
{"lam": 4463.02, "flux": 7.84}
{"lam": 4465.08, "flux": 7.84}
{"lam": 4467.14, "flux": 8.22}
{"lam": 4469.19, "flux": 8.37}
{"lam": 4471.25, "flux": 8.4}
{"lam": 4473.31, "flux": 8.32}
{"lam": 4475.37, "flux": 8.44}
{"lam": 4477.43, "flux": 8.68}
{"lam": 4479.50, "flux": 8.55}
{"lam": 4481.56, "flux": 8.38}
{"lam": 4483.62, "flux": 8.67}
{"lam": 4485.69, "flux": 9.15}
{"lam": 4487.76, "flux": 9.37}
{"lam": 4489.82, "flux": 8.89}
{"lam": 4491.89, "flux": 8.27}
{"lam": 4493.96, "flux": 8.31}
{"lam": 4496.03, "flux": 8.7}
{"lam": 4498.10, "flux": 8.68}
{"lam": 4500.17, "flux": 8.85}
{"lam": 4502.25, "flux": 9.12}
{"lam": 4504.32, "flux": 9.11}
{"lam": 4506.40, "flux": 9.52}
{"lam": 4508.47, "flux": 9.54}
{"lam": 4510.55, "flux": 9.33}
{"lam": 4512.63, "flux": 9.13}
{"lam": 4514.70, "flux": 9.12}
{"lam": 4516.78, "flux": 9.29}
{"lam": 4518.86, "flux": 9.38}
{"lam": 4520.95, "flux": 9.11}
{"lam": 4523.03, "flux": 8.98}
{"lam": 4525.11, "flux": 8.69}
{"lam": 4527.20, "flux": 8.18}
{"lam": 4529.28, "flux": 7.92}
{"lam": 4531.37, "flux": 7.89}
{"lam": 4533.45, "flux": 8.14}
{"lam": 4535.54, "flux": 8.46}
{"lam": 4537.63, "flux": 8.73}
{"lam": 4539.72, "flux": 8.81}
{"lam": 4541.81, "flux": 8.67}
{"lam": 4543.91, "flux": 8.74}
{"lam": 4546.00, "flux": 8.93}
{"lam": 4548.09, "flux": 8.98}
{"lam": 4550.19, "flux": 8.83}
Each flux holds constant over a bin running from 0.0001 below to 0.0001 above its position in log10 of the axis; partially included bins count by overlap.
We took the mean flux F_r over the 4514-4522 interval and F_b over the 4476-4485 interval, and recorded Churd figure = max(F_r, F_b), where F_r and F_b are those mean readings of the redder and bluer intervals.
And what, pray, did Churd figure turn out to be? 9.22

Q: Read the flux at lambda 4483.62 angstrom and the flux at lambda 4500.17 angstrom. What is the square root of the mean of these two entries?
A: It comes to 2.96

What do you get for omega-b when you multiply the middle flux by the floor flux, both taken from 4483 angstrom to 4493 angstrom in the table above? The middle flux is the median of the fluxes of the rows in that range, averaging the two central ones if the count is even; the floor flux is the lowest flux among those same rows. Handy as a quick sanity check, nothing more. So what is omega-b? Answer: 74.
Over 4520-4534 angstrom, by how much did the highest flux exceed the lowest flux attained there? 1.2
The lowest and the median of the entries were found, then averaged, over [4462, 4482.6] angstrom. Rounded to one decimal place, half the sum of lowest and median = 8.1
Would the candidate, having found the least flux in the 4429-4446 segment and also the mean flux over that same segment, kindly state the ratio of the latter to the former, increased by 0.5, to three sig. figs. 1.60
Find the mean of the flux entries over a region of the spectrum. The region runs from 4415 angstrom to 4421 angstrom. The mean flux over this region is 8.56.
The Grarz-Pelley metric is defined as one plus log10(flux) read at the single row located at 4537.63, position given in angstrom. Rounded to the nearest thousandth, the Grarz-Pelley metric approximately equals 1.941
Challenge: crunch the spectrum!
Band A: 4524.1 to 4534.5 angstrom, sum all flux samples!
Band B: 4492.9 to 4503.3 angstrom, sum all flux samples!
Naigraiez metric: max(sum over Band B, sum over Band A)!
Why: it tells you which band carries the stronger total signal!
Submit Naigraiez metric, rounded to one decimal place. 43.7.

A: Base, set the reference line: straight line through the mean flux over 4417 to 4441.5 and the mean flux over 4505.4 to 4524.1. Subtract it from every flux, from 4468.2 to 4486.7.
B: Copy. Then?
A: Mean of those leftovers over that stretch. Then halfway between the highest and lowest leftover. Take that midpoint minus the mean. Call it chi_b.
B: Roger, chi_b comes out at 0.13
